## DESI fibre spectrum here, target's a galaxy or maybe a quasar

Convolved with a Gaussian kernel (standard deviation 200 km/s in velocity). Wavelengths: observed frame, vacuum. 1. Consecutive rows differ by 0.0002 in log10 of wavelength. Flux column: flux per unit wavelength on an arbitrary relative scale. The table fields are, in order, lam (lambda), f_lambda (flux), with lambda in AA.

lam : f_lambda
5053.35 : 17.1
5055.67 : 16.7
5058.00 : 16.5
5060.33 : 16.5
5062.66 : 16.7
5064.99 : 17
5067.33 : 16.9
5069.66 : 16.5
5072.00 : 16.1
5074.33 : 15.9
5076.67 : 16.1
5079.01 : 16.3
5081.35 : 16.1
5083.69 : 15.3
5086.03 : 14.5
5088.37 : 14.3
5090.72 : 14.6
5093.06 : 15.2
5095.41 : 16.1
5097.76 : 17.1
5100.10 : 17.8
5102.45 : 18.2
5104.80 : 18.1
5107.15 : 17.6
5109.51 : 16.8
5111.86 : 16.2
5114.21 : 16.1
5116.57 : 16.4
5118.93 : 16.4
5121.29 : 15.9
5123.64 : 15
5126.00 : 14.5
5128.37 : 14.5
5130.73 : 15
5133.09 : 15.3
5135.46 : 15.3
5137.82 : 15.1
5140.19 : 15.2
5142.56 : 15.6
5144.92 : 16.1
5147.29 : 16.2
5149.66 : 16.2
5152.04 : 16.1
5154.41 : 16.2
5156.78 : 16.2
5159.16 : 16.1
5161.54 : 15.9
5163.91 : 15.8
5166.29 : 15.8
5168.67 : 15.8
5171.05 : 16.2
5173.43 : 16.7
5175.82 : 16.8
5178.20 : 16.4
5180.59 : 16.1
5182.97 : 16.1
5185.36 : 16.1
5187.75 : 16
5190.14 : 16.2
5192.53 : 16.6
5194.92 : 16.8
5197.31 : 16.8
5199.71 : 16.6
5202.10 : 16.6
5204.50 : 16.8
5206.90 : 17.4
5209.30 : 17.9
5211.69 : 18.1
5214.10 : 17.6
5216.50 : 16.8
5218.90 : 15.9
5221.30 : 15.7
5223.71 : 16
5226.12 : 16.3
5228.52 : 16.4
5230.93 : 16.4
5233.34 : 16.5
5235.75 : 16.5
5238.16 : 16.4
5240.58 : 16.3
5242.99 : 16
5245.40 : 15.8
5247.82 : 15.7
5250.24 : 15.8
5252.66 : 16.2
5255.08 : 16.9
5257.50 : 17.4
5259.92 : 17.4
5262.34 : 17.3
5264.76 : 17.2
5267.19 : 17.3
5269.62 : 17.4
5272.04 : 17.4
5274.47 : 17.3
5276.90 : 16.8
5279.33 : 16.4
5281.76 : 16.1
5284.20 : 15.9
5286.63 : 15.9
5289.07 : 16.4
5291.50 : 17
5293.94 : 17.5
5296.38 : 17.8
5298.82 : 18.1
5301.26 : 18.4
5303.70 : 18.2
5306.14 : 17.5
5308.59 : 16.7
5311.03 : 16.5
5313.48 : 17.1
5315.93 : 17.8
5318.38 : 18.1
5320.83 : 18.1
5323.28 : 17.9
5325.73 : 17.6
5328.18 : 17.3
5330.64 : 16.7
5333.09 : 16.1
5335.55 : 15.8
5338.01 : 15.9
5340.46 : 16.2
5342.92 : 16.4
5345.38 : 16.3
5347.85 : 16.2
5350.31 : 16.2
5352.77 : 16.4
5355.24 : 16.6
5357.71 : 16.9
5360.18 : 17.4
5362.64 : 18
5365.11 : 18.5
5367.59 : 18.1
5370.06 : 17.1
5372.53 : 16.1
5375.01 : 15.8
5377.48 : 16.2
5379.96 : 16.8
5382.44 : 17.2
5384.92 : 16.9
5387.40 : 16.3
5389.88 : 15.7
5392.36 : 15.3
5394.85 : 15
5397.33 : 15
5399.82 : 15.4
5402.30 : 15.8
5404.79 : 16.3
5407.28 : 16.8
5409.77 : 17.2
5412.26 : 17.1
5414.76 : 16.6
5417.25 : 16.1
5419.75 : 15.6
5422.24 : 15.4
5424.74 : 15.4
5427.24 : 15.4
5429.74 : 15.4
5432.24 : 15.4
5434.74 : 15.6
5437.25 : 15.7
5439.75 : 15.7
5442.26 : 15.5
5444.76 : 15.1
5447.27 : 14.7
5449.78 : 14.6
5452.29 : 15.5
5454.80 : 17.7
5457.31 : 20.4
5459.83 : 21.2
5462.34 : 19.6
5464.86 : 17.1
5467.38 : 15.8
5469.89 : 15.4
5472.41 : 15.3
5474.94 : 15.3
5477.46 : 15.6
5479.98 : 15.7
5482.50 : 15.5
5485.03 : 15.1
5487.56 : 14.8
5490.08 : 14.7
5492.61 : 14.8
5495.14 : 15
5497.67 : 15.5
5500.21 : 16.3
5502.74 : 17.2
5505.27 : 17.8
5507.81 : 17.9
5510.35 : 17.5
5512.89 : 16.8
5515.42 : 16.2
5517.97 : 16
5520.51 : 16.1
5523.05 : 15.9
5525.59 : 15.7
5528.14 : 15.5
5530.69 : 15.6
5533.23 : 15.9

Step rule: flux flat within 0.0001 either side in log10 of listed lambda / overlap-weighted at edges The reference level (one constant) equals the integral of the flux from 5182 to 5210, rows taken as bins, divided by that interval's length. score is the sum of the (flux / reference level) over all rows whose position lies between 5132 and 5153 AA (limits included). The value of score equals 8.5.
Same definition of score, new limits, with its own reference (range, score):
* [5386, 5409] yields 8.5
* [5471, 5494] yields 8.2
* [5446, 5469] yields 9.4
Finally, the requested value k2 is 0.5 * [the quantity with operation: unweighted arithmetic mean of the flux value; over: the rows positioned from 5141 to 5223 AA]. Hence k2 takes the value 8.2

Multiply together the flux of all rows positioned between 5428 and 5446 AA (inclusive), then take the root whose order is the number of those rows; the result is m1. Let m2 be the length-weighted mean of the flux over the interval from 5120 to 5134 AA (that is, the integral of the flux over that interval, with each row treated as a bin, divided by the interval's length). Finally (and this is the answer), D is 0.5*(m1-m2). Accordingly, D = 0.2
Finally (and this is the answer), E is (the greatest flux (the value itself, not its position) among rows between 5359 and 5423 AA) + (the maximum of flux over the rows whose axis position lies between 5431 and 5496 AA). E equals 39.7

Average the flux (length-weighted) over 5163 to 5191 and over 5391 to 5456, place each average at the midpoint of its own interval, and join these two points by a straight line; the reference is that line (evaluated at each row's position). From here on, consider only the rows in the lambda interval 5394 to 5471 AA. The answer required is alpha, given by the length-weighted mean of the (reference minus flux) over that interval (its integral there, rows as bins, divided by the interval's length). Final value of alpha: -0.5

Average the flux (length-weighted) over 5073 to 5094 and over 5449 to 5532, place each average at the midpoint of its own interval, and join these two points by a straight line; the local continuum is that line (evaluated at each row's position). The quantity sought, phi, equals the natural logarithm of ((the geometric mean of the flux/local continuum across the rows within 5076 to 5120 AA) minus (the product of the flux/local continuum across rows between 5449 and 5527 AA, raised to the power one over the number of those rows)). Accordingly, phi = -2.9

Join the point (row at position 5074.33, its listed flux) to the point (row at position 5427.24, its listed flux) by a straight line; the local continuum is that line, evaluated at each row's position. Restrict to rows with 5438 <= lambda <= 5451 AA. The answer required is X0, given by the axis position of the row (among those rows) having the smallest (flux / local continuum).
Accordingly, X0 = 5449.78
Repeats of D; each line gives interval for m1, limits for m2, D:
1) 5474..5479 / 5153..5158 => -0.4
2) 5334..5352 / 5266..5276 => -0.6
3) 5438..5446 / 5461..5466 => -1.5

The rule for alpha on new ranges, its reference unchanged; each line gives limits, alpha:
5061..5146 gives 0.3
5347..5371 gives -1.3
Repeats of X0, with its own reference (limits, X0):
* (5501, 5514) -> 5512.89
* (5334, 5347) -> 5335.55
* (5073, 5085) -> 5083.69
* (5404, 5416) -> 5404.79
